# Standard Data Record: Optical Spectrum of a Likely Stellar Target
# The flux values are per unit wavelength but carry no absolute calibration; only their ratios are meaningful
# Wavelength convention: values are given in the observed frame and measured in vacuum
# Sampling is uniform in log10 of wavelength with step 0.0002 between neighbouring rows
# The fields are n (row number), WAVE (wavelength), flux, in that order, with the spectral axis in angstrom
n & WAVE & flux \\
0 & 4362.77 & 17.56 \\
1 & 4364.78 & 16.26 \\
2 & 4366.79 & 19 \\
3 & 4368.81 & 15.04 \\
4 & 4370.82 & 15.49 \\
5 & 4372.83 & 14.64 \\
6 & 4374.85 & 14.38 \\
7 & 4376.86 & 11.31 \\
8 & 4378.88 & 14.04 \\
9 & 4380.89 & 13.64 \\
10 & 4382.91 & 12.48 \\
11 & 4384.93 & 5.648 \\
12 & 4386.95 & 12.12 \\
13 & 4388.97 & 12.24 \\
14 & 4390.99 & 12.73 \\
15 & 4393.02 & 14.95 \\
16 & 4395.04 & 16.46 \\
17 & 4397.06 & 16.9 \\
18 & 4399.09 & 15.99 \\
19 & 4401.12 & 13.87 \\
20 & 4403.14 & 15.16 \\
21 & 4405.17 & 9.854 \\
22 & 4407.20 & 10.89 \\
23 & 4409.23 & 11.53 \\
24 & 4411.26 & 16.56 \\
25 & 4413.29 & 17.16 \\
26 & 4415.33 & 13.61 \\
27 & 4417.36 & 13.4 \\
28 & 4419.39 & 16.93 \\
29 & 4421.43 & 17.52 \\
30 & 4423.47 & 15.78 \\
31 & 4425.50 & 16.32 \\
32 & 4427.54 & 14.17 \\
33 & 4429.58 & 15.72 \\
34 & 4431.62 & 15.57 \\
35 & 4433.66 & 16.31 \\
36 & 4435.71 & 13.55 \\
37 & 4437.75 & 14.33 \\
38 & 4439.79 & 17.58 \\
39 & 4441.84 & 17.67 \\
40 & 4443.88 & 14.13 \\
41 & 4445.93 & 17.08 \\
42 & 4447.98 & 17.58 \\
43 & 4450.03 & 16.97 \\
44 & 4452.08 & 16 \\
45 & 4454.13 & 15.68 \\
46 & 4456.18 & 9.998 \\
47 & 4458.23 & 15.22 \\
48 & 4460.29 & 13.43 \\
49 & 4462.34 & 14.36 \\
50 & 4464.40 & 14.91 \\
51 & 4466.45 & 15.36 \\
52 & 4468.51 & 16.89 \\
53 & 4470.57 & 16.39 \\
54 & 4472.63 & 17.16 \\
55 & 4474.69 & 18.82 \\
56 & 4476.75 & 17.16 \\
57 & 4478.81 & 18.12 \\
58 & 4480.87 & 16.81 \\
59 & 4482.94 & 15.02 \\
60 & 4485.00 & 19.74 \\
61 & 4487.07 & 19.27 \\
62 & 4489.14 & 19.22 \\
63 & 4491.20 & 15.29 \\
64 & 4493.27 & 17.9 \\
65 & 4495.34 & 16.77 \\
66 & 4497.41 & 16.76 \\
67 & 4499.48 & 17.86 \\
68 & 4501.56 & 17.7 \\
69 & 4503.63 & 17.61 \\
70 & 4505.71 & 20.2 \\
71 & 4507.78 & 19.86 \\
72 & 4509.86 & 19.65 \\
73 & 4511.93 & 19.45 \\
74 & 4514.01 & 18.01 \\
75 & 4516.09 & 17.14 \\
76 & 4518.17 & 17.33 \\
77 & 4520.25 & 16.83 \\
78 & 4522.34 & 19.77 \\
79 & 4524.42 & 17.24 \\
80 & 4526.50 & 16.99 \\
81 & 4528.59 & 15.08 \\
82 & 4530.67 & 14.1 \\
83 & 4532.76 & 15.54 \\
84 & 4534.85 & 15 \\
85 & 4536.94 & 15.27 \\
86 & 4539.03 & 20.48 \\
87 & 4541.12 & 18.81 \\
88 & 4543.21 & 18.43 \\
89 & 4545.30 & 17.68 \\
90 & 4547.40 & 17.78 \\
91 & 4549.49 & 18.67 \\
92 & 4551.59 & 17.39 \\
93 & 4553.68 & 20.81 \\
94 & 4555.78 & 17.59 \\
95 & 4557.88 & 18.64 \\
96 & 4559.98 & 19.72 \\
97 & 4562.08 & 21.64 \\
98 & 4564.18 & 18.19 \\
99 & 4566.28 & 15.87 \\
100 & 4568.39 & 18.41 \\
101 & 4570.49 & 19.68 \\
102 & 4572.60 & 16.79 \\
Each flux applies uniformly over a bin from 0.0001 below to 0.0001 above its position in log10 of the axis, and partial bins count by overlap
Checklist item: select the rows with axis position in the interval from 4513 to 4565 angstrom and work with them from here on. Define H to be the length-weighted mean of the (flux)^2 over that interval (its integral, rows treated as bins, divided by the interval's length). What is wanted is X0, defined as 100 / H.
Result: 0.31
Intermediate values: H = 319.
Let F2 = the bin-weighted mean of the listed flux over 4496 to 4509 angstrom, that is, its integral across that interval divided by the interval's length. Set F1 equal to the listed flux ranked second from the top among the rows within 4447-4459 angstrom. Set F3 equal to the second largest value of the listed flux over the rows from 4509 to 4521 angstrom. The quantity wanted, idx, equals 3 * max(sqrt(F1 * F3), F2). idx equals 54.9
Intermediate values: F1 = 16.97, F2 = 18.3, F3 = 19.45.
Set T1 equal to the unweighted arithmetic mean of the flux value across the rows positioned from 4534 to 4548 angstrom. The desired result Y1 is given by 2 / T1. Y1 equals 0.113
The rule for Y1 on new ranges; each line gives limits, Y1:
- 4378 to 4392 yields 0.169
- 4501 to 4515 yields 0.106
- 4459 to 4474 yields 0.129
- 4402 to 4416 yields 0.148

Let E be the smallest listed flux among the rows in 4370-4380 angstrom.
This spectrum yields 11.31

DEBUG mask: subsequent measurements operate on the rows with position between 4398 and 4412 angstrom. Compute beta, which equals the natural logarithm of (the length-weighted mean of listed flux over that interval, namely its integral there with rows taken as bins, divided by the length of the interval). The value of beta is 2.59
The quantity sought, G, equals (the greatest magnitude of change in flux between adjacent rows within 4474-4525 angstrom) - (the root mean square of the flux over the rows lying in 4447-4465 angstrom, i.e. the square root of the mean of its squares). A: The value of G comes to -10.3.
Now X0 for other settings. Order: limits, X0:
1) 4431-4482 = 0.39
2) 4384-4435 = 0.47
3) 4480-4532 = 0.32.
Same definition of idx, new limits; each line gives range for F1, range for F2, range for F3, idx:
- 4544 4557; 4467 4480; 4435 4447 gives 54.4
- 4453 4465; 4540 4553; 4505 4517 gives 54.7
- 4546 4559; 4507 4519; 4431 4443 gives 55.7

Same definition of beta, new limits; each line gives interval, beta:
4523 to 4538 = 2.75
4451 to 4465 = 2.65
